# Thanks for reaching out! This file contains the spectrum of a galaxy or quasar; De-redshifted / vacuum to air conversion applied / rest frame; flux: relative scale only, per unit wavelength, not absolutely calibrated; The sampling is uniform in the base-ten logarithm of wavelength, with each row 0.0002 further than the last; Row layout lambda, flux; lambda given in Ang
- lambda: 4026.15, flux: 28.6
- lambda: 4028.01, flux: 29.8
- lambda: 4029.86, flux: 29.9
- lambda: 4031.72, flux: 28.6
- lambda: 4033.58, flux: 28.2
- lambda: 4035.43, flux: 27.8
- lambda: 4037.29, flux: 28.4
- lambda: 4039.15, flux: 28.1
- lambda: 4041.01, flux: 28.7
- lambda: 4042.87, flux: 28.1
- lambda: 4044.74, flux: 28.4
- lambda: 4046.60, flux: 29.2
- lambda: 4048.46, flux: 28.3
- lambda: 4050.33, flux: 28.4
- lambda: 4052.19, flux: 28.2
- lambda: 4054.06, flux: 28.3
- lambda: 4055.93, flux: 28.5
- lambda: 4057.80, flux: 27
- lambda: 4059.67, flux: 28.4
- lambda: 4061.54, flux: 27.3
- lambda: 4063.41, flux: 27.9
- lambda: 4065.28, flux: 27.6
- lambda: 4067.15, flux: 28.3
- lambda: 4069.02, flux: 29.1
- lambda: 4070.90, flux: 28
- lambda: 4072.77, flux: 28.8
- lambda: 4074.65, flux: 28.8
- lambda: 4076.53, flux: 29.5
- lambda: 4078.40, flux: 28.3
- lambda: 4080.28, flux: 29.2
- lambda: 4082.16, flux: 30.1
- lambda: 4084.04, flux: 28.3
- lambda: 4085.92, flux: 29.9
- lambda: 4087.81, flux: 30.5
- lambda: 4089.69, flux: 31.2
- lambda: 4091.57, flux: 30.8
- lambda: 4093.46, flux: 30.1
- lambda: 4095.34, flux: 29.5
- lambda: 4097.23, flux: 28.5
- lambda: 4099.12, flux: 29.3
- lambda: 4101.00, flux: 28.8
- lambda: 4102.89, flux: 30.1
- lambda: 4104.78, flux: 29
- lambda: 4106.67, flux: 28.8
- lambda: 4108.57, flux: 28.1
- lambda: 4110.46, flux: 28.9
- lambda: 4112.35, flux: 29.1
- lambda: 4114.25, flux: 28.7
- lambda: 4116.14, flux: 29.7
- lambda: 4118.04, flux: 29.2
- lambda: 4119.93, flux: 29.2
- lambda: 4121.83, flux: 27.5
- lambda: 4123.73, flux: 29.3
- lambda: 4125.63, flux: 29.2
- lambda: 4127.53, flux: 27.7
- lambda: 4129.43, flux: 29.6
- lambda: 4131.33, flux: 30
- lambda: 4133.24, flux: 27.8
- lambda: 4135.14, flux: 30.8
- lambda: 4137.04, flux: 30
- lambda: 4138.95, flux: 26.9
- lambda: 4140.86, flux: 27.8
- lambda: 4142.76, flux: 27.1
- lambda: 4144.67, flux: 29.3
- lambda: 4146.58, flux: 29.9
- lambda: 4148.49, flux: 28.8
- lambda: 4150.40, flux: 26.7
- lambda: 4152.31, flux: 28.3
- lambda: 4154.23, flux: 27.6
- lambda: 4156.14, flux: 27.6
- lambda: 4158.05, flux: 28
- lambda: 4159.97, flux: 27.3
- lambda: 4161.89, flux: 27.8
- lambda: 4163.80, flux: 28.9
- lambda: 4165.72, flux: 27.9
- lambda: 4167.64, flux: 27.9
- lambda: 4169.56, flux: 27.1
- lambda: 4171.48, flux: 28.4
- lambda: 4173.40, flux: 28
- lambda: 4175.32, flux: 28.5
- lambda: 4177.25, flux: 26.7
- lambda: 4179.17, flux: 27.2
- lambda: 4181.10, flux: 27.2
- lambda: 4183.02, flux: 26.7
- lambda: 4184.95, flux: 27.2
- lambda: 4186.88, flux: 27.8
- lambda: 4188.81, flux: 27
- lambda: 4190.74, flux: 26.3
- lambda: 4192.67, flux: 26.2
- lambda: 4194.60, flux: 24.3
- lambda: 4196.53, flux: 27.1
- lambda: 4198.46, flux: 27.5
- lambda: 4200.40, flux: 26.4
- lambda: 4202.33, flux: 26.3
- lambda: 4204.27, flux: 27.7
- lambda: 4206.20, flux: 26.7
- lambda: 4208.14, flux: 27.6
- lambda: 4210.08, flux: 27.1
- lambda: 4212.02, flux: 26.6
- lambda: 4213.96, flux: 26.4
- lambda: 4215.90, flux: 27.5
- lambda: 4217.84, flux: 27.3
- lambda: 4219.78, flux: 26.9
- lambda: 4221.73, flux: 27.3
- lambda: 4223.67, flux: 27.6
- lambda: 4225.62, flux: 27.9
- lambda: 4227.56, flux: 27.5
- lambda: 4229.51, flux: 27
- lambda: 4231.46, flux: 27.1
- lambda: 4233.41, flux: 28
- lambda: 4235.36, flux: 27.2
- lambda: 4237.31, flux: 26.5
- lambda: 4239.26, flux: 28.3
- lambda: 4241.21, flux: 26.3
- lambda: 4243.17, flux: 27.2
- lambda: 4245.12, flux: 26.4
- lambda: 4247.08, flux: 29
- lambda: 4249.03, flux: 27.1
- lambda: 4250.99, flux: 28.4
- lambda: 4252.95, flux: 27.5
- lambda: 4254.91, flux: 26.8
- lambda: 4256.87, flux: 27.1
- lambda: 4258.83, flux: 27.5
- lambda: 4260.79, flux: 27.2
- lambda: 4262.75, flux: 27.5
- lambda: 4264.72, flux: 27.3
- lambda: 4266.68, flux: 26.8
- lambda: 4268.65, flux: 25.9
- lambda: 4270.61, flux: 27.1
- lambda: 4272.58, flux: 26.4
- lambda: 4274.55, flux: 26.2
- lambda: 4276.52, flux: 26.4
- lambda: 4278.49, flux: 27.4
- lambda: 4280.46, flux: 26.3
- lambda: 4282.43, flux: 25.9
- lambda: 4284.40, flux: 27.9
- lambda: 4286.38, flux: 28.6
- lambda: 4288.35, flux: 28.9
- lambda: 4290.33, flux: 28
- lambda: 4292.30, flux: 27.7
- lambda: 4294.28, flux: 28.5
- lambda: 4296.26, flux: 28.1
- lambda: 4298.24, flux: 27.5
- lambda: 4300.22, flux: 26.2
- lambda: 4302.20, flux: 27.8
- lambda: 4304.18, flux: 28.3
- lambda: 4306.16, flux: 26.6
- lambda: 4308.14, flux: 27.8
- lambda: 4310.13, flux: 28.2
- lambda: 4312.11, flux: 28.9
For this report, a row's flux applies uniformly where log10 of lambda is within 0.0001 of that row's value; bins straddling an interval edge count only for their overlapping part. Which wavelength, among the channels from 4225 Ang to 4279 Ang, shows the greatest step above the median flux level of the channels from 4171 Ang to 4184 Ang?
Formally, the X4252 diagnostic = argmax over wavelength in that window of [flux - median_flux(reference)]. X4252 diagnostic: 4247.08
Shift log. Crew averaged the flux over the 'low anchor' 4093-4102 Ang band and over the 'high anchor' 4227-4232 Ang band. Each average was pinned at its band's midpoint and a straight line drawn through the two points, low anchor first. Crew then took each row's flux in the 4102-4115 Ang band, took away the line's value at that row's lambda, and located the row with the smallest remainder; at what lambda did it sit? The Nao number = 4108.57 Ang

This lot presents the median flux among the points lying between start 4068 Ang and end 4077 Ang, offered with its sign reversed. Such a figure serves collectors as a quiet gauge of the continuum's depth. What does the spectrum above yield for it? -28.8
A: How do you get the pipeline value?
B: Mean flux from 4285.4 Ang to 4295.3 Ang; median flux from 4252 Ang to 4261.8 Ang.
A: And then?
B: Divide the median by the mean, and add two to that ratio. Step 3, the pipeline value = 2.96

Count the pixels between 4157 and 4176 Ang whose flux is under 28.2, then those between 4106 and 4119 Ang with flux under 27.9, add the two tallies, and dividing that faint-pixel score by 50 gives 0.14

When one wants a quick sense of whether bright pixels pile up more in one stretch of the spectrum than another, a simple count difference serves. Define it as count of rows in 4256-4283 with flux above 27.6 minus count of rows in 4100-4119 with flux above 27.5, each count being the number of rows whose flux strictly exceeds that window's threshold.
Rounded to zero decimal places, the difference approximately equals -10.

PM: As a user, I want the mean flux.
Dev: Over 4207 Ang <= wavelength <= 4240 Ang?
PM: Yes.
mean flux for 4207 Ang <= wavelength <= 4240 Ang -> 27.3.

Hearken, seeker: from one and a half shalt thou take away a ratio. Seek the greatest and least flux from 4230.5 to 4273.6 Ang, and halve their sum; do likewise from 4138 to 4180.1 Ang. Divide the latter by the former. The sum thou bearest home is 0.47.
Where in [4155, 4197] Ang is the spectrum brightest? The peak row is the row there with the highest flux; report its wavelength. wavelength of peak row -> 4163.80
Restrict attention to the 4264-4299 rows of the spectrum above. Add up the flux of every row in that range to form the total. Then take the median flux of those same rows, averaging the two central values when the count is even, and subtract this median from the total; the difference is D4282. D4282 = 464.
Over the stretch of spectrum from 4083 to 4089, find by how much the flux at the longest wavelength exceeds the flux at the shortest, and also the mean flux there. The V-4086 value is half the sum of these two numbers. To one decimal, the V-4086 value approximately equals 15.9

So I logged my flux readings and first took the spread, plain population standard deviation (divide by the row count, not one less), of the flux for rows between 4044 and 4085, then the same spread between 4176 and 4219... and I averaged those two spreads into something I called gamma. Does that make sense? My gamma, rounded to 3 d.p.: 0.711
